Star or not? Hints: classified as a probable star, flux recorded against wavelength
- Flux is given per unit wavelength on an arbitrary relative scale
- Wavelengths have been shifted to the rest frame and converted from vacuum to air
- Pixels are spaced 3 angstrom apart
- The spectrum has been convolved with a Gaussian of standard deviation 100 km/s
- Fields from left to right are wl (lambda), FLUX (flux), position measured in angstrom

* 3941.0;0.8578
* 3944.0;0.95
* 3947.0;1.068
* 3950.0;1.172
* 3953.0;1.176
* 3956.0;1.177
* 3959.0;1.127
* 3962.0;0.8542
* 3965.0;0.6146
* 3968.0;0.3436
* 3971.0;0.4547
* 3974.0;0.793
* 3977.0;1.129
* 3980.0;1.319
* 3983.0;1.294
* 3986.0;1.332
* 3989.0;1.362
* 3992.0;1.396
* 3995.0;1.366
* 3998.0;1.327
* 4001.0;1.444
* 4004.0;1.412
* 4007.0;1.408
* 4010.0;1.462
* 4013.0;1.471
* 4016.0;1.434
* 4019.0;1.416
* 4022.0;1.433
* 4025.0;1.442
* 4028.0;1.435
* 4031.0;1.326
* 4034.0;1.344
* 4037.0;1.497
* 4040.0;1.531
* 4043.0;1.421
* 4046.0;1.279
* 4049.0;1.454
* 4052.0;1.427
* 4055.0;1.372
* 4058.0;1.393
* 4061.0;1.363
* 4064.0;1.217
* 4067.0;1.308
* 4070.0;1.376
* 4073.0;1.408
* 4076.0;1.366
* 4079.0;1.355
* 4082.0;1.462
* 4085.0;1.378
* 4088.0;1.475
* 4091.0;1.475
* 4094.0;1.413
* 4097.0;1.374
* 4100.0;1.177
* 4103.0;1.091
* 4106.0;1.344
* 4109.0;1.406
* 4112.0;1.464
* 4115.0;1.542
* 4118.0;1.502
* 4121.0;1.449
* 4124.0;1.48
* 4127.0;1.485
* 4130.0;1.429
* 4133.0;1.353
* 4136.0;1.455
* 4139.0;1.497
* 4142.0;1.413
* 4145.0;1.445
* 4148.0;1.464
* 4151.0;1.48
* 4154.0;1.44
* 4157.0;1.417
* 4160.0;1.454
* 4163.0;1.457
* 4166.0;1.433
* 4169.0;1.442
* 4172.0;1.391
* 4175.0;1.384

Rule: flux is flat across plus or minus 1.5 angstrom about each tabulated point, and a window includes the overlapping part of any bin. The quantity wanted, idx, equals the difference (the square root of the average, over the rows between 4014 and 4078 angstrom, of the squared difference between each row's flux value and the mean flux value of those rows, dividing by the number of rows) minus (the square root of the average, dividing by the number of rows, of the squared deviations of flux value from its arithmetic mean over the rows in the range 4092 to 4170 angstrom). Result -0.023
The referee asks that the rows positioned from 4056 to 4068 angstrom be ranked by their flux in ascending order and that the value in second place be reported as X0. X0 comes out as 1.308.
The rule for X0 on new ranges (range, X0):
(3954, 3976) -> 0.4547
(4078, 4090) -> 1.378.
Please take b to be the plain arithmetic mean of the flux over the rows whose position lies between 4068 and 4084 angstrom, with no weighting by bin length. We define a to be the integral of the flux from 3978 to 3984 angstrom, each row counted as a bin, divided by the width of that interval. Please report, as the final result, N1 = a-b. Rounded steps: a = 1.29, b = 1.39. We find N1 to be -0.1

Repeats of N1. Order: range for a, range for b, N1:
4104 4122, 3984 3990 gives 0.1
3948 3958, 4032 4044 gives -0.3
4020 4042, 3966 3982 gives 0.6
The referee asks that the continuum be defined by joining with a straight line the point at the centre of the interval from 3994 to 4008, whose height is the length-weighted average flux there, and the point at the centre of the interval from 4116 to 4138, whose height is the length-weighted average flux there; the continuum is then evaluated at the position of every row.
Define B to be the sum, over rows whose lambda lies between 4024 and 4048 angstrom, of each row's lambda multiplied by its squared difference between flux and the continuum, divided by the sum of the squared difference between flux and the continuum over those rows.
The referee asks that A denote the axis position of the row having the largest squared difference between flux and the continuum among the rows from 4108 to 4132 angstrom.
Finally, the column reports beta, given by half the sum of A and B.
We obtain 4077.2 angstrom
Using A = 4115.0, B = 4039.4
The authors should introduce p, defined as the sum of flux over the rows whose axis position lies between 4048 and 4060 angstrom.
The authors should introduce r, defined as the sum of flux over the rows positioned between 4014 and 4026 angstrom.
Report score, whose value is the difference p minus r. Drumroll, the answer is -0.08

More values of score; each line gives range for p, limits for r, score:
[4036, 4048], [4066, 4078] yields 0.27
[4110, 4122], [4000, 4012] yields 0.23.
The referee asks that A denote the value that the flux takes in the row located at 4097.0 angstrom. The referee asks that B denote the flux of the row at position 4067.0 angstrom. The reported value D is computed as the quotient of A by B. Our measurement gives 1.05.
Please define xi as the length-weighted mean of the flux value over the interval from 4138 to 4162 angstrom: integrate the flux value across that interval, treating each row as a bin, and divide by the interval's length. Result 1.45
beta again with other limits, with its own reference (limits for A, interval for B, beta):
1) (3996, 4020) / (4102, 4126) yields 4058.7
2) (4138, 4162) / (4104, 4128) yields 4134.6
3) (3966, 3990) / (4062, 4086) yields 4017.9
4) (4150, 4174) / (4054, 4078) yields 4118.5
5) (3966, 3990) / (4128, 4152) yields 4051.6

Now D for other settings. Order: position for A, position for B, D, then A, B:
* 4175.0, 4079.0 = 1.02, 1.384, 1.355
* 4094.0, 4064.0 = 1.16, 1.413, 1.217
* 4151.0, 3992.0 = 1.06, 1.48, 1.396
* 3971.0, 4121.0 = 0.31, 0.4547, 1.449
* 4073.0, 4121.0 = 0.97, 1.408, 1.449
